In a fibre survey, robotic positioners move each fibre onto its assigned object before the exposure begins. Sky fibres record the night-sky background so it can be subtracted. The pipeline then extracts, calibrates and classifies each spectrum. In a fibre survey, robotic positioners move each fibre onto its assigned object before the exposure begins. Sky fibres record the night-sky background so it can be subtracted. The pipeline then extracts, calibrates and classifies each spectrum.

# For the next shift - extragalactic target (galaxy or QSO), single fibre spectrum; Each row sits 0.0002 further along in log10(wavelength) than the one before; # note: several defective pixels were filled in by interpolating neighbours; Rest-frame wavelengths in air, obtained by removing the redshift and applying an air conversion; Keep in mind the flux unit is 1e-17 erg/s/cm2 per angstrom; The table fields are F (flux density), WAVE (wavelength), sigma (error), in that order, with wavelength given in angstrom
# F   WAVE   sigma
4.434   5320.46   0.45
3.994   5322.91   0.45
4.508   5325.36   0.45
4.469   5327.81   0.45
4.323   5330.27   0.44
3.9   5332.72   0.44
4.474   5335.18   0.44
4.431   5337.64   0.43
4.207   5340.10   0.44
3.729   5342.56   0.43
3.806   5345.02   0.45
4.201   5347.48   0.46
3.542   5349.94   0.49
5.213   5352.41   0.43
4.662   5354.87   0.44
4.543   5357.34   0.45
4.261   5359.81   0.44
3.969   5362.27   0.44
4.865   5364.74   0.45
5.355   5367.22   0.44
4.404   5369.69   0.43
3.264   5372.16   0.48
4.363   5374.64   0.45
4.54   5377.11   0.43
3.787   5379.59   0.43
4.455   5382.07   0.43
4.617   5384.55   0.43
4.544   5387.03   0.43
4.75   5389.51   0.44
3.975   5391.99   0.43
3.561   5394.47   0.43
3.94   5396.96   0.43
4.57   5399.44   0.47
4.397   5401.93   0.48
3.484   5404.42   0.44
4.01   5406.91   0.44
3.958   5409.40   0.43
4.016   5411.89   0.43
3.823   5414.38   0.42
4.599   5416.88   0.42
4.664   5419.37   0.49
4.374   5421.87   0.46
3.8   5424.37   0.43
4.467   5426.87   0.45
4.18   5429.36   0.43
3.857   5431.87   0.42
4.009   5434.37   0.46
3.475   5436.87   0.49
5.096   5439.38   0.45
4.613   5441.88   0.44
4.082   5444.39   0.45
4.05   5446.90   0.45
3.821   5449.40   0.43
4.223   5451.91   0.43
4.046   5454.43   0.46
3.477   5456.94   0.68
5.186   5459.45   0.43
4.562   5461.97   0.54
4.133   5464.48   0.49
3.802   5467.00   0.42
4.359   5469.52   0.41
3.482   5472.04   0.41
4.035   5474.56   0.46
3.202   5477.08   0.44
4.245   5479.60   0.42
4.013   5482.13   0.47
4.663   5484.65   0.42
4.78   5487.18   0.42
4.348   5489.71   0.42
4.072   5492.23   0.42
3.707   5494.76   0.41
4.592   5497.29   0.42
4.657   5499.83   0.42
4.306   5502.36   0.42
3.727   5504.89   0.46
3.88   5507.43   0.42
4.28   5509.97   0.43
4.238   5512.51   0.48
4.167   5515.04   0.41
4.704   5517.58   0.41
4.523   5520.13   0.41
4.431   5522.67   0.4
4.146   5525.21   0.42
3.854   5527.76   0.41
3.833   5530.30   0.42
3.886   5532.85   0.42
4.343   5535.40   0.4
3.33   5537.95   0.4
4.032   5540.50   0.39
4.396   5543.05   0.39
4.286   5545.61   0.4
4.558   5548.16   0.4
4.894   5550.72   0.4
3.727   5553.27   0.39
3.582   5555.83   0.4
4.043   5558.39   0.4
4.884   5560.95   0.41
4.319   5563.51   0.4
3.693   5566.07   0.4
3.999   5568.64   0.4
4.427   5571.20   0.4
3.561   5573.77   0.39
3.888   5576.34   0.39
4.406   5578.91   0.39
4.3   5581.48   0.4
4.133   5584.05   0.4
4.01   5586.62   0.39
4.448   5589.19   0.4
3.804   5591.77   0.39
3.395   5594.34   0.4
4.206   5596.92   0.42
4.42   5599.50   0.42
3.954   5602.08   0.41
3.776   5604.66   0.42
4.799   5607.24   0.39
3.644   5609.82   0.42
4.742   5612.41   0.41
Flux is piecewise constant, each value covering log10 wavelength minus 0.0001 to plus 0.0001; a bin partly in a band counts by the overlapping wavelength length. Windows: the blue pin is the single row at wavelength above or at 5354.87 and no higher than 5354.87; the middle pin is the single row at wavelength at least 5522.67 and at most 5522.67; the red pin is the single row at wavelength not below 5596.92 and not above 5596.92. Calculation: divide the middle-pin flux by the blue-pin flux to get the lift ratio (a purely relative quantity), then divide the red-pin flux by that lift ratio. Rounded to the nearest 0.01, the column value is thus 4.43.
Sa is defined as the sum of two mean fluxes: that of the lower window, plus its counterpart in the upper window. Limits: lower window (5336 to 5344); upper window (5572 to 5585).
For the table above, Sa 8.2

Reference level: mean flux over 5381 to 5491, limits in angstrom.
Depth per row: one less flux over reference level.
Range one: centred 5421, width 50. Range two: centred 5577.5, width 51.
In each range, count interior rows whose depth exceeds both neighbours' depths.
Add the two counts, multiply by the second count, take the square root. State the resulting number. 7.4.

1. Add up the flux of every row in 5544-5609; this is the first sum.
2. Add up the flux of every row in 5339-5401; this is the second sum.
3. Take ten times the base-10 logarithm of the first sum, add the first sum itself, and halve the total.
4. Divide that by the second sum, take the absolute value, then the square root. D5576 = 0.760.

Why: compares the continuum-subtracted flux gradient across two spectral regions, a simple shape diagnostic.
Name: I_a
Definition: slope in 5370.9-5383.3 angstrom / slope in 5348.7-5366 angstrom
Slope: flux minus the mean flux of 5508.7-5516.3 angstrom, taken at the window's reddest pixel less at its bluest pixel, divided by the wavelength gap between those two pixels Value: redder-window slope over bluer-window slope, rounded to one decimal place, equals 1.3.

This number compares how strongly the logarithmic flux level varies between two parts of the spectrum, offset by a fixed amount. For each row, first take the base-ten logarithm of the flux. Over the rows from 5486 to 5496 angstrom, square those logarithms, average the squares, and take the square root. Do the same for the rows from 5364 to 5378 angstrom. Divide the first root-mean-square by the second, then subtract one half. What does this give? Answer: 0.465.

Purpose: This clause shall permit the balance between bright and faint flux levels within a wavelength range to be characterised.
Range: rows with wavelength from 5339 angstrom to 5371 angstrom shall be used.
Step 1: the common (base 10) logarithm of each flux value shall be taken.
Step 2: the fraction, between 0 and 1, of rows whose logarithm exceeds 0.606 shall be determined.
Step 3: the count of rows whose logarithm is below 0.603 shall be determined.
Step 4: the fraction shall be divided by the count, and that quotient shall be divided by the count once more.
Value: 0.043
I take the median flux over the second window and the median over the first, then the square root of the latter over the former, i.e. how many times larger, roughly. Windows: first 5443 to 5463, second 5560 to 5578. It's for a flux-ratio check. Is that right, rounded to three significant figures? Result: 1.01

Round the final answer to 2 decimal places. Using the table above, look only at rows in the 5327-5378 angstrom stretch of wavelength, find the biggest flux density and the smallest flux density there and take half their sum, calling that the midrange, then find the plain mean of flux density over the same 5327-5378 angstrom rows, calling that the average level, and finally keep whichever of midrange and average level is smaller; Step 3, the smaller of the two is 4.31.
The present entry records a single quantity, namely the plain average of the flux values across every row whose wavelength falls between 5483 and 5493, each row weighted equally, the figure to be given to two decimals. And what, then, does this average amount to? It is 4.47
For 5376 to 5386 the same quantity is 4.35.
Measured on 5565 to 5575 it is 3.92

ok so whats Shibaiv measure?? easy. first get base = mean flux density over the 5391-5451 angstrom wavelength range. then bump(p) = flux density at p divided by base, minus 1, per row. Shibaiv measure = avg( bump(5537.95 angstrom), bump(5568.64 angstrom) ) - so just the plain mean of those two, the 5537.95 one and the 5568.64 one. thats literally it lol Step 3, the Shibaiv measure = -0.11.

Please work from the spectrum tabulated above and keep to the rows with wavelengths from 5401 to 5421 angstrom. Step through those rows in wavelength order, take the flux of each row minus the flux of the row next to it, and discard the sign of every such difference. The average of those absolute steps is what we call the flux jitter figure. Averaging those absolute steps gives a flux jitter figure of 0.37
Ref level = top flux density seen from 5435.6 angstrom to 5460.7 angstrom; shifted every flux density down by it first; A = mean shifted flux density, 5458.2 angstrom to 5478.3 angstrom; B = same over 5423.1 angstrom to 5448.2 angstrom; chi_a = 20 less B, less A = 22.11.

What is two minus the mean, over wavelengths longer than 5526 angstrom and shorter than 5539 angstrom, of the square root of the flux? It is 0.04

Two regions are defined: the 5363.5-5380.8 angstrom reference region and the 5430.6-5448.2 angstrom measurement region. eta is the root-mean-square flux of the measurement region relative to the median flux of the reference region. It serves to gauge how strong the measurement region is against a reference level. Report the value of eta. 0.95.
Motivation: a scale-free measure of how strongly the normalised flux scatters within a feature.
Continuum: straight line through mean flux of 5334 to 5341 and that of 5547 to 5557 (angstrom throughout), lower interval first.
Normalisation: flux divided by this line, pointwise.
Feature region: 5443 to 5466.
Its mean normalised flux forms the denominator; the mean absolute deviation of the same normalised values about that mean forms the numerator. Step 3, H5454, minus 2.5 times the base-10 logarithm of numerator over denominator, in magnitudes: 2.78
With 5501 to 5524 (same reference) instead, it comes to 3.21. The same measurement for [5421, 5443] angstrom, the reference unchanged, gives 2.60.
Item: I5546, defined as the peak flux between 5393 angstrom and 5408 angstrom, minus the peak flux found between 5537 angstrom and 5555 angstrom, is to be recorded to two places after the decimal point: -0.32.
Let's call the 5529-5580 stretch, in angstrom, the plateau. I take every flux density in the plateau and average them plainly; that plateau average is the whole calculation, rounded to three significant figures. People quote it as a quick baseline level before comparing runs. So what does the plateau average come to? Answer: 4.10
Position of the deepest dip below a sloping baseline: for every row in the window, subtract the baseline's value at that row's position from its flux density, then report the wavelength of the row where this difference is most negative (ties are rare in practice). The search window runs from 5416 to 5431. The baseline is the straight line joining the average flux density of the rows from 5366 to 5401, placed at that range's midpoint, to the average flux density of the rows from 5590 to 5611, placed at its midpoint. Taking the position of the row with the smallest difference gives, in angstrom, 5424.37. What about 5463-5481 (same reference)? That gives 5477.08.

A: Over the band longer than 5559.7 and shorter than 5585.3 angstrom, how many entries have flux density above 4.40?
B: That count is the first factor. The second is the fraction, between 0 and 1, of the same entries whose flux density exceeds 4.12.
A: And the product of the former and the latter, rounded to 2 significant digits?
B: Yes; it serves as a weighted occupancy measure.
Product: 1.8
